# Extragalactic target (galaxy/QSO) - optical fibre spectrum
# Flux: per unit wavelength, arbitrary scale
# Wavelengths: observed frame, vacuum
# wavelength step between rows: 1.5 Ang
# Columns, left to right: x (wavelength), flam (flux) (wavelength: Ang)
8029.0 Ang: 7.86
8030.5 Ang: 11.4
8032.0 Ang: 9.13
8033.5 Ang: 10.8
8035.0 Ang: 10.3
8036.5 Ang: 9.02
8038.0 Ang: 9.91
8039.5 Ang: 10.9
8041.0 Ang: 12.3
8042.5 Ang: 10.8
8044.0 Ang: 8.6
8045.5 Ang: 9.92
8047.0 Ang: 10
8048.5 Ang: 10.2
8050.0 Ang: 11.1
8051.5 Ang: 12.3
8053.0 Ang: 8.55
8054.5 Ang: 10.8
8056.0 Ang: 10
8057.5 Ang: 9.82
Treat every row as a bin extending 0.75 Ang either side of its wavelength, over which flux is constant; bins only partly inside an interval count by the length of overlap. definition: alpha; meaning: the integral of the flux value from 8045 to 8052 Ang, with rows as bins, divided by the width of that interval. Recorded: 10.7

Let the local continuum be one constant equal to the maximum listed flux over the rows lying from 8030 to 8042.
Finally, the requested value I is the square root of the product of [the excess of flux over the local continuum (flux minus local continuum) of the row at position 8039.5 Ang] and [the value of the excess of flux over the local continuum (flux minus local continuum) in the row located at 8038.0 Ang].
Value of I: 1.8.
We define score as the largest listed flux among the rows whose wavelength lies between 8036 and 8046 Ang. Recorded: 12.3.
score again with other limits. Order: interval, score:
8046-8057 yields 12.3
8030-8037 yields 11.4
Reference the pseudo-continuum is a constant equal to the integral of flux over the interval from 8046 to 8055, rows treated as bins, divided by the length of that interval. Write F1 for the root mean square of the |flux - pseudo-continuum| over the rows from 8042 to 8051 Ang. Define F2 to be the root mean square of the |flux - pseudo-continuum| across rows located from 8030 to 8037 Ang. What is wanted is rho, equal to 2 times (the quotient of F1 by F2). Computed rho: 1.77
